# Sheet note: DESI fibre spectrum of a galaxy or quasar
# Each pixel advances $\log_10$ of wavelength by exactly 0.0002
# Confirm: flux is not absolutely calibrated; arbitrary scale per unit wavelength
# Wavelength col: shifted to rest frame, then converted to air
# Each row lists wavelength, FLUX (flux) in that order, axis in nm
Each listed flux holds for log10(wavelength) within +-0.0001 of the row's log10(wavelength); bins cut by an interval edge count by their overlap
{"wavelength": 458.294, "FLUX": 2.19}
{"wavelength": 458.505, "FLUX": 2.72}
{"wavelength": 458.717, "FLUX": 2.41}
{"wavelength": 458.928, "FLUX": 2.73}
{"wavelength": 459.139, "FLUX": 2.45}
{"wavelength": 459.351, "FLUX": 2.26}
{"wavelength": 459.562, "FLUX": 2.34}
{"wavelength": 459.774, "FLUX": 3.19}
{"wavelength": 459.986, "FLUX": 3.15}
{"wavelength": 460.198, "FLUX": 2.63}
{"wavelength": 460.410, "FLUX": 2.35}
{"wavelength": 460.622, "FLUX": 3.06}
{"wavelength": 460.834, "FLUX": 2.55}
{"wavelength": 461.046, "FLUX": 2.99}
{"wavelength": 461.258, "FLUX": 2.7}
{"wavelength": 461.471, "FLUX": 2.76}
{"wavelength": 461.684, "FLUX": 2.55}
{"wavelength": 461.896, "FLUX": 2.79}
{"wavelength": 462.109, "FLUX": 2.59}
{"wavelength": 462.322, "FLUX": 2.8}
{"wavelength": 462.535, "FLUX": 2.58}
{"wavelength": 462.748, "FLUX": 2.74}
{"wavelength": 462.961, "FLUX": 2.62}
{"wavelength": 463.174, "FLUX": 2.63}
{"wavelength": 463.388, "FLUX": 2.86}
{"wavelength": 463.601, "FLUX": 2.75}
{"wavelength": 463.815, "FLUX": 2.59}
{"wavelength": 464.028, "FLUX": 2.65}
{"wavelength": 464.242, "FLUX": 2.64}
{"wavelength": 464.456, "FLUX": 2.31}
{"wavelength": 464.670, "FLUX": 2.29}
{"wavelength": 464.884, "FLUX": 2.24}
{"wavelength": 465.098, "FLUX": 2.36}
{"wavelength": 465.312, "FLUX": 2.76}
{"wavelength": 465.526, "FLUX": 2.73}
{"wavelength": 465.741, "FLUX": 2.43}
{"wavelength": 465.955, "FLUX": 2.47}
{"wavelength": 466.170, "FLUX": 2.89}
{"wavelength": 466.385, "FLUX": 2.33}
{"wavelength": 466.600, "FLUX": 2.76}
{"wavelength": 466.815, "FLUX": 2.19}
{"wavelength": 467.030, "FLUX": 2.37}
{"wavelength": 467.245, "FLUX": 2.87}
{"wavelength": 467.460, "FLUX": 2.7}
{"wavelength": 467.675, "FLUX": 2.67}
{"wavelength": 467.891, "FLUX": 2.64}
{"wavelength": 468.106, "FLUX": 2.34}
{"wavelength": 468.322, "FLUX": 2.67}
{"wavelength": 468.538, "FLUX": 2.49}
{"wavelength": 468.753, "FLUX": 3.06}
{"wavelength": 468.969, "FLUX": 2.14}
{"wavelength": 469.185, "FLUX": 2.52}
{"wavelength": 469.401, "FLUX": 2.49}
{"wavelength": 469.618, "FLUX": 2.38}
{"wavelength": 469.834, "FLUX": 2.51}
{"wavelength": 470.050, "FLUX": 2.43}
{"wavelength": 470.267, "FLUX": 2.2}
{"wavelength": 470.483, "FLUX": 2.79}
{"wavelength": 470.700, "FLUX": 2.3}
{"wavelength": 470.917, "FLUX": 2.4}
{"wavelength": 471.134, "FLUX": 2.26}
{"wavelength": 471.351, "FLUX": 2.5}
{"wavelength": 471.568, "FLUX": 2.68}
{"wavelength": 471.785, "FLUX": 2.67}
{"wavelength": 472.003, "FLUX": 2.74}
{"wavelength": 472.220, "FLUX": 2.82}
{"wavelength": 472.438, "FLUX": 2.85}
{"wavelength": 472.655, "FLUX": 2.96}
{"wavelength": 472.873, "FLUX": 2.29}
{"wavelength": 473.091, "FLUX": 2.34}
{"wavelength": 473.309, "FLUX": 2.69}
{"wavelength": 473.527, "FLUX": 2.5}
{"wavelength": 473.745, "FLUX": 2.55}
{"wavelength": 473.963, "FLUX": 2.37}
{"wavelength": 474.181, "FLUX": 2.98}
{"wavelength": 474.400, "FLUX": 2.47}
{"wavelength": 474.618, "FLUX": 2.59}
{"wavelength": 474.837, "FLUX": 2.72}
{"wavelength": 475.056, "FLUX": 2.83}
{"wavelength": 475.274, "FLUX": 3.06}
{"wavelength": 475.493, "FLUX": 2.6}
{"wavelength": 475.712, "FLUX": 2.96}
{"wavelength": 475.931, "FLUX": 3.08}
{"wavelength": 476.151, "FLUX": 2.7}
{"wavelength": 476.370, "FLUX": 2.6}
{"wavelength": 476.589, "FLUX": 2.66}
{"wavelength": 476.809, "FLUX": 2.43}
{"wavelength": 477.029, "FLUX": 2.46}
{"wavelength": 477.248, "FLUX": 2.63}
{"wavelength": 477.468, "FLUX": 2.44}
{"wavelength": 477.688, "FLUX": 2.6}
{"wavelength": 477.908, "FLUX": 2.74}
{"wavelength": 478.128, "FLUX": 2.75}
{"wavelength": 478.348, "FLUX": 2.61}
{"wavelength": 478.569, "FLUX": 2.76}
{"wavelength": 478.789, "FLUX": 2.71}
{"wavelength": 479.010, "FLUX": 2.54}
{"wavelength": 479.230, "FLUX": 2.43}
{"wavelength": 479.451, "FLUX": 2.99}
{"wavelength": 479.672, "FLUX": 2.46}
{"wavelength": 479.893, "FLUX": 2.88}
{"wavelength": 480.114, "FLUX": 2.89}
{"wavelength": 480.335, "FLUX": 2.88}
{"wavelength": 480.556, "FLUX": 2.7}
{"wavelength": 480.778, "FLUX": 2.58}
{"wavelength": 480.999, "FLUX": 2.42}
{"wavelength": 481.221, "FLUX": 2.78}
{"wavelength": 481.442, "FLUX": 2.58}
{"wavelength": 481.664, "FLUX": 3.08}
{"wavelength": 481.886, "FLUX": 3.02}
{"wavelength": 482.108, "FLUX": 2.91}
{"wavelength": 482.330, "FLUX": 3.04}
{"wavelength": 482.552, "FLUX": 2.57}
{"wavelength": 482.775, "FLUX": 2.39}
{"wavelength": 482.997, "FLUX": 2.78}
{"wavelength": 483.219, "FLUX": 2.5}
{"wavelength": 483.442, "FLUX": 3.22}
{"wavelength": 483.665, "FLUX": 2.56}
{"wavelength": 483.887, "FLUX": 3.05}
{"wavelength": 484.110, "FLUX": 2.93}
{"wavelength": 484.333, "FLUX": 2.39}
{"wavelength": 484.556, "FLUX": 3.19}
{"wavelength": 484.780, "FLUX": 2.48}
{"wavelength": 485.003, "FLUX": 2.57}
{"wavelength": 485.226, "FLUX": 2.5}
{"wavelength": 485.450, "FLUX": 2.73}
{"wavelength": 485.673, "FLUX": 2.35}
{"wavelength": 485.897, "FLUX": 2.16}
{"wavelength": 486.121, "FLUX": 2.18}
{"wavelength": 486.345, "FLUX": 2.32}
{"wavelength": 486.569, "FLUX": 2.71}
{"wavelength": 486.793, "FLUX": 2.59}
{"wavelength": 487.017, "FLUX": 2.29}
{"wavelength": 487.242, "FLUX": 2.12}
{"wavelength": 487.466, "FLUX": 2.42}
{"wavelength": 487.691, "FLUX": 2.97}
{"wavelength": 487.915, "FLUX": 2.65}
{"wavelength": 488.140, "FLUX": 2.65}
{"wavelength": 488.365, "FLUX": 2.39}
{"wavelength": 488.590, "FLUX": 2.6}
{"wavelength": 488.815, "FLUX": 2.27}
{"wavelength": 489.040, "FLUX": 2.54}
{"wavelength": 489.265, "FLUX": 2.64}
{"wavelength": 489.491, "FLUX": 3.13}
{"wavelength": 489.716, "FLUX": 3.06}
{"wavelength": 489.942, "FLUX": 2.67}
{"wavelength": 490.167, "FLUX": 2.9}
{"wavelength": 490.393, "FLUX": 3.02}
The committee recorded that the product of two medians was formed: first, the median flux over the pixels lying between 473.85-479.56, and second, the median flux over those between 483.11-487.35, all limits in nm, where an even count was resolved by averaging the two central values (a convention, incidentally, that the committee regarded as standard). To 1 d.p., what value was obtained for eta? 6.6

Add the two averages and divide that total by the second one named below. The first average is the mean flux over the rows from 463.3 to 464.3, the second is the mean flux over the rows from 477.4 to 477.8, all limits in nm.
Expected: 2.07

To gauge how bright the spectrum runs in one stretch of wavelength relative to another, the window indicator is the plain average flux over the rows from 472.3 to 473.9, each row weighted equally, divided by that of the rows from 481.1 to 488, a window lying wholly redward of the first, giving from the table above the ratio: 0.98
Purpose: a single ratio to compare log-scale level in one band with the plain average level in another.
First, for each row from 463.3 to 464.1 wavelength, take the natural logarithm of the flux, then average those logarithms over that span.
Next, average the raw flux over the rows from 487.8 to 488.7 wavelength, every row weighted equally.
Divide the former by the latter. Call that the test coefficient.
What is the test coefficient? 0.39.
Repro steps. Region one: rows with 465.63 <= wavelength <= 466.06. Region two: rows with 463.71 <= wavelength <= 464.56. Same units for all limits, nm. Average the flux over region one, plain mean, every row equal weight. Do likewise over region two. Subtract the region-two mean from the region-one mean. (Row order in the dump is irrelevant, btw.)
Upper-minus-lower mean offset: -0.10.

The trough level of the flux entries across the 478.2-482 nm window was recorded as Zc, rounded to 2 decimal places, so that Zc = 2.42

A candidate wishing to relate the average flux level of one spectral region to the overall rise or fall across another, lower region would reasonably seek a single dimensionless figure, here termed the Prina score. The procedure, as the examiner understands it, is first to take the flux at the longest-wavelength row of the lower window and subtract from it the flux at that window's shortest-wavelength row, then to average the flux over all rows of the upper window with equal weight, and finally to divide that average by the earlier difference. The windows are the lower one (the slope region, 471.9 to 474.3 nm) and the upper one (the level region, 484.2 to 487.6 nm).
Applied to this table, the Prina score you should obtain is 10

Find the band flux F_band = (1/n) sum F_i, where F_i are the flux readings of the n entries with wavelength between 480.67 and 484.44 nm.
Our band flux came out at 2.75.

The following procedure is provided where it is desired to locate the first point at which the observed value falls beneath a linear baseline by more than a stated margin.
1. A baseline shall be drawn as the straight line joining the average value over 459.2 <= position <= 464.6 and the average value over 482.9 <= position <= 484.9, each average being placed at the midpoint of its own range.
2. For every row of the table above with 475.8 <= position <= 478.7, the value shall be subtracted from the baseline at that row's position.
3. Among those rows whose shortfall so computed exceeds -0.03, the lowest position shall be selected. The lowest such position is 476.151 nm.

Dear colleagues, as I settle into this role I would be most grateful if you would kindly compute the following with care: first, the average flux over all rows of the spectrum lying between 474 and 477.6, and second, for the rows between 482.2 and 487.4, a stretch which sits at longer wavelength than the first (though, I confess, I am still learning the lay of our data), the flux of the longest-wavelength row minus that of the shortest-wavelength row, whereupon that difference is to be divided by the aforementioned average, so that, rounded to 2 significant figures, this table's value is -0.34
